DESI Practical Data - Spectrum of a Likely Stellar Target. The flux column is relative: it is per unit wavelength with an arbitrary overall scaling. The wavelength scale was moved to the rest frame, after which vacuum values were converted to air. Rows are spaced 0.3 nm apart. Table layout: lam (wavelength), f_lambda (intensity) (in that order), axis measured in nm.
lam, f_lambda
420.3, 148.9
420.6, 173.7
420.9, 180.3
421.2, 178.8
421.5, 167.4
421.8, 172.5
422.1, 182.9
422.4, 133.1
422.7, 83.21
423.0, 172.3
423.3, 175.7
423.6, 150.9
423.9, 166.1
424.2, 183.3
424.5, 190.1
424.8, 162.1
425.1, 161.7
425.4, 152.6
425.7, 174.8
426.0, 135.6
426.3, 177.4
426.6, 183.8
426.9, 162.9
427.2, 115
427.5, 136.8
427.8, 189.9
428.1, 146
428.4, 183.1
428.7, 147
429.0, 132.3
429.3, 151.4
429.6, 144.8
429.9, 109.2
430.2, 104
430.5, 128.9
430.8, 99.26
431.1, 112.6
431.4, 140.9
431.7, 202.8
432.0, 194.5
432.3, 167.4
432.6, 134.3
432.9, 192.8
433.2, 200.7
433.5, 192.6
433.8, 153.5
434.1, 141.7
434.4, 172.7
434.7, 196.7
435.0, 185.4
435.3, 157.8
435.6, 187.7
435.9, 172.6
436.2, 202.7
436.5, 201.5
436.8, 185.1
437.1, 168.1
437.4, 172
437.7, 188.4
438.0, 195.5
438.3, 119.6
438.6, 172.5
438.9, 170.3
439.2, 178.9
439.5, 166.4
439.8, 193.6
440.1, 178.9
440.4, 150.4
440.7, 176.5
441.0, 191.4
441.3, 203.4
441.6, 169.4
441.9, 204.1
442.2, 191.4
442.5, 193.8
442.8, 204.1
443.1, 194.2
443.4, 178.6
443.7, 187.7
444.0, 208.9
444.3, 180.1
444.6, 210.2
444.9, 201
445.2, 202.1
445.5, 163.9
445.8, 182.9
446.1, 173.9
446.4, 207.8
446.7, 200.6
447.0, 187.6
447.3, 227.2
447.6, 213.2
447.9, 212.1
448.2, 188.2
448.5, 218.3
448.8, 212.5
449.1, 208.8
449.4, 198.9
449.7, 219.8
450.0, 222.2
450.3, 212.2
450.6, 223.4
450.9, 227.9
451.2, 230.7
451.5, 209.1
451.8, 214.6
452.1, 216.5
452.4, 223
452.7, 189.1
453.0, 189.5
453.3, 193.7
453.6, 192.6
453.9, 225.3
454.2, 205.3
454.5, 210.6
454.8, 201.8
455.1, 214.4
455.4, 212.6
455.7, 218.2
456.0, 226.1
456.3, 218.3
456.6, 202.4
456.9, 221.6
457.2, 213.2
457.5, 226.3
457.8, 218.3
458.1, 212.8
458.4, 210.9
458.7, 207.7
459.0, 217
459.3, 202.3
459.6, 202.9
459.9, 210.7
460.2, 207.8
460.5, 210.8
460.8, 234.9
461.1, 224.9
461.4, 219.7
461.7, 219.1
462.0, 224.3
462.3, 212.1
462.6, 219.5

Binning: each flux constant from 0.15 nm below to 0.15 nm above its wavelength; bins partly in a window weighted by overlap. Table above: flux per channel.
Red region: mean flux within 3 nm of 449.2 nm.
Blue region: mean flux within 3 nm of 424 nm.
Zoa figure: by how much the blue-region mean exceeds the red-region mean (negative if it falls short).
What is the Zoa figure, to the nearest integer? -49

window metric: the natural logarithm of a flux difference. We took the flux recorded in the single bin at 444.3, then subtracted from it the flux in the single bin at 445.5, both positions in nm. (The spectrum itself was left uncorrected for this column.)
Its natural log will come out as 2.8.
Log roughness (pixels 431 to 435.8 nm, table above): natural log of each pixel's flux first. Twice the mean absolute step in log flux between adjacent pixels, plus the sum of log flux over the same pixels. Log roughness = 82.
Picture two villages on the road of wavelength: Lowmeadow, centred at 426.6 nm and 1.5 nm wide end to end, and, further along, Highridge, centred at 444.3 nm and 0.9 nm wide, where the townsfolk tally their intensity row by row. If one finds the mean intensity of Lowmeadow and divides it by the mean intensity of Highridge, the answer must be 0.78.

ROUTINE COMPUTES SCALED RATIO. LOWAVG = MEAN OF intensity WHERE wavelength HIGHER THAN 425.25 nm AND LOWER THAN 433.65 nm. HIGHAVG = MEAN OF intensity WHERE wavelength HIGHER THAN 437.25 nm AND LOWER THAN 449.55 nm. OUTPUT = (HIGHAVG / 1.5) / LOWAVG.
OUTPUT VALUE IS 0.82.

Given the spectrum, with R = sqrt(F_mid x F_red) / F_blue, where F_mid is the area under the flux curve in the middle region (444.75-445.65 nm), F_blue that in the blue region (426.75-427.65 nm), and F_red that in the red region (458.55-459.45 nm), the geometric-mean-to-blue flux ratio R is 1.4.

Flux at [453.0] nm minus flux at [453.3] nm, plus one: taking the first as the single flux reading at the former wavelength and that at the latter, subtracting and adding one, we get -3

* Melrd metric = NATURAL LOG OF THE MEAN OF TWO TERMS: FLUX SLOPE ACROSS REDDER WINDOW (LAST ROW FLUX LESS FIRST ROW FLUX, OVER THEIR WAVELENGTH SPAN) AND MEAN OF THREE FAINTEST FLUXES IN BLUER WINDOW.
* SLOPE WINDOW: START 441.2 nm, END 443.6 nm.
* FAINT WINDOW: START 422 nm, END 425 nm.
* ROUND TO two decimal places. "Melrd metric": 4.01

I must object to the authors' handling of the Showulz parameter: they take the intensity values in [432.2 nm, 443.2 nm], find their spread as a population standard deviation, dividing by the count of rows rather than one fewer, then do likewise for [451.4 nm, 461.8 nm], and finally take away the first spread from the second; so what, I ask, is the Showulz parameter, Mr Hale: -10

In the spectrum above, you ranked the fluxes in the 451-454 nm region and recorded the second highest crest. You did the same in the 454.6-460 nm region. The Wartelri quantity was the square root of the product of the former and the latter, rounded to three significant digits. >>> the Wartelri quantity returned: 226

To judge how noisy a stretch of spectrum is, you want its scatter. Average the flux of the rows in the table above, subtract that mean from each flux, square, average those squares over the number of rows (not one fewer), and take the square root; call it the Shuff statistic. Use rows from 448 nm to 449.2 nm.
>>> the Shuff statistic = 11.3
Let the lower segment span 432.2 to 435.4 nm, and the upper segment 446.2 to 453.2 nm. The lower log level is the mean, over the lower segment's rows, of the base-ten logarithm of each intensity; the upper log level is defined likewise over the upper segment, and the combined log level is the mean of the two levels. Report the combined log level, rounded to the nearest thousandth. 2.278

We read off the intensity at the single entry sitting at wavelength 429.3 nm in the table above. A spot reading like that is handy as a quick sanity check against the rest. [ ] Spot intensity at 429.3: 151.4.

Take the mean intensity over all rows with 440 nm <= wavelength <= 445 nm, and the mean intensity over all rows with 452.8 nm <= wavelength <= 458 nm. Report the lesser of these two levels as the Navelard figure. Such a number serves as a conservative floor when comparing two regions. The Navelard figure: 190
